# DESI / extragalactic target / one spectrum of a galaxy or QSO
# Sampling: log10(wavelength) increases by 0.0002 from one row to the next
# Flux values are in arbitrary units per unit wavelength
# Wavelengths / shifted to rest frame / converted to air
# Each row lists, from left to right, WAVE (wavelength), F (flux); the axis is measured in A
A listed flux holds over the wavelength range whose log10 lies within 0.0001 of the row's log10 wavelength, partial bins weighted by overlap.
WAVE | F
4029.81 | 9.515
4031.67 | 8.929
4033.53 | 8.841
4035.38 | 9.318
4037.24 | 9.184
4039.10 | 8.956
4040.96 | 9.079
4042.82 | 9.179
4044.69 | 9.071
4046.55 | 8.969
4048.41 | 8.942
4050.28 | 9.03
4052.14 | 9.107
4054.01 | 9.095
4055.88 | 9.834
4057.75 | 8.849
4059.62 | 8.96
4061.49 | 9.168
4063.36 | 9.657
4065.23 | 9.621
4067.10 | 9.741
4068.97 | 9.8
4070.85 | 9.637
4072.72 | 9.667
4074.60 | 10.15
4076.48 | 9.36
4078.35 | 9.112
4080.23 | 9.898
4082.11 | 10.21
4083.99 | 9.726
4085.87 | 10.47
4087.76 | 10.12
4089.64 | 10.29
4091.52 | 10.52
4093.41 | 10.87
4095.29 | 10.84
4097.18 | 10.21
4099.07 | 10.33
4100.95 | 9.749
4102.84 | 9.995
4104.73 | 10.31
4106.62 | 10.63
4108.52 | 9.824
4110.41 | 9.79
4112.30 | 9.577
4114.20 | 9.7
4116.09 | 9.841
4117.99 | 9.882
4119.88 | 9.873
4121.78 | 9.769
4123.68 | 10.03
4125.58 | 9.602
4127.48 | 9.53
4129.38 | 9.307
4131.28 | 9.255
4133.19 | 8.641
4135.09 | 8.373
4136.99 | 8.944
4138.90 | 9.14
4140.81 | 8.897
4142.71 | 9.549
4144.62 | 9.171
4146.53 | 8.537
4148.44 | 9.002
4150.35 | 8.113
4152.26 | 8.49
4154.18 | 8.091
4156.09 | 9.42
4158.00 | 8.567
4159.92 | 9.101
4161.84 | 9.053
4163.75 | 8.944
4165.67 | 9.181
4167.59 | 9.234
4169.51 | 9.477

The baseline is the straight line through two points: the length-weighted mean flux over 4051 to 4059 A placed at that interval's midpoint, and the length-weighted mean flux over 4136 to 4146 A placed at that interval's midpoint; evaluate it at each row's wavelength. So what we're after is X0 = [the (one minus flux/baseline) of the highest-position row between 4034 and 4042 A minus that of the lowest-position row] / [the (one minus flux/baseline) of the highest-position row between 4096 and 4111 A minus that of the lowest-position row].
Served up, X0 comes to 0.6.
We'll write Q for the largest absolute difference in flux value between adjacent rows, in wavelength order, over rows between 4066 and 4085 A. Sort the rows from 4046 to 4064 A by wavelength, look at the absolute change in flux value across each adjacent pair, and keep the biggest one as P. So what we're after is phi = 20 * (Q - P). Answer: -4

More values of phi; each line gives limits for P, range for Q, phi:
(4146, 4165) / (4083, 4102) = -12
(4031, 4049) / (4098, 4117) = 7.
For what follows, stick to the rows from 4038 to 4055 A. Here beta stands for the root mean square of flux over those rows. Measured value 9.0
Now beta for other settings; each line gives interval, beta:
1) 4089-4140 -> 9.8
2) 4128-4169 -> 8.9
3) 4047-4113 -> 9.8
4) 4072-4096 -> 10.1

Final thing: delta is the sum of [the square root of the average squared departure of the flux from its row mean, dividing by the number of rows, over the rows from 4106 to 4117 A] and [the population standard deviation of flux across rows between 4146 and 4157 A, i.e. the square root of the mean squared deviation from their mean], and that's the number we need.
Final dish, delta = 0.81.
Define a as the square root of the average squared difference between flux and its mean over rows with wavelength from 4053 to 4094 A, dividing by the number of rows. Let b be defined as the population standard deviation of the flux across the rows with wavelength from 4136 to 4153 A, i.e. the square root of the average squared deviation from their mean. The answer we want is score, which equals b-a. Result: -0.1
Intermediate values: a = 0.52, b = 0.41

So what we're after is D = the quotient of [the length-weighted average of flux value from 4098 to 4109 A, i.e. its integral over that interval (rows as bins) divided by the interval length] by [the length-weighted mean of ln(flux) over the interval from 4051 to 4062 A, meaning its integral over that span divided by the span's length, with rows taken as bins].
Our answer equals 4.58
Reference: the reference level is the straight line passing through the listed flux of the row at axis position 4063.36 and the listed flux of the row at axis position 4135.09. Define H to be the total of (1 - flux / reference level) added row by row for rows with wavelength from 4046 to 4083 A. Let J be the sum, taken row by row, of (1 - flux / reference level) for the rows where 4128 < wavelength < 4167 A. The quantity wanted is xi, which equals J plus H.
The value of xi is -1.4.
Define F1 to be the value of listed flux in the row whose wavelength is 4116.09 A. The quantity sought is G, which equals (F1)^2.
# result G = 97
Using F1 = 9.841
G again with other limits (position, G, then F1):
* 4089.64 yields 106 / 10.29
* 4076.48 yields 88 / 9.36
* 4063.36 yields 93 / 9.657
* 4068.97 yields 96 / 9.8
